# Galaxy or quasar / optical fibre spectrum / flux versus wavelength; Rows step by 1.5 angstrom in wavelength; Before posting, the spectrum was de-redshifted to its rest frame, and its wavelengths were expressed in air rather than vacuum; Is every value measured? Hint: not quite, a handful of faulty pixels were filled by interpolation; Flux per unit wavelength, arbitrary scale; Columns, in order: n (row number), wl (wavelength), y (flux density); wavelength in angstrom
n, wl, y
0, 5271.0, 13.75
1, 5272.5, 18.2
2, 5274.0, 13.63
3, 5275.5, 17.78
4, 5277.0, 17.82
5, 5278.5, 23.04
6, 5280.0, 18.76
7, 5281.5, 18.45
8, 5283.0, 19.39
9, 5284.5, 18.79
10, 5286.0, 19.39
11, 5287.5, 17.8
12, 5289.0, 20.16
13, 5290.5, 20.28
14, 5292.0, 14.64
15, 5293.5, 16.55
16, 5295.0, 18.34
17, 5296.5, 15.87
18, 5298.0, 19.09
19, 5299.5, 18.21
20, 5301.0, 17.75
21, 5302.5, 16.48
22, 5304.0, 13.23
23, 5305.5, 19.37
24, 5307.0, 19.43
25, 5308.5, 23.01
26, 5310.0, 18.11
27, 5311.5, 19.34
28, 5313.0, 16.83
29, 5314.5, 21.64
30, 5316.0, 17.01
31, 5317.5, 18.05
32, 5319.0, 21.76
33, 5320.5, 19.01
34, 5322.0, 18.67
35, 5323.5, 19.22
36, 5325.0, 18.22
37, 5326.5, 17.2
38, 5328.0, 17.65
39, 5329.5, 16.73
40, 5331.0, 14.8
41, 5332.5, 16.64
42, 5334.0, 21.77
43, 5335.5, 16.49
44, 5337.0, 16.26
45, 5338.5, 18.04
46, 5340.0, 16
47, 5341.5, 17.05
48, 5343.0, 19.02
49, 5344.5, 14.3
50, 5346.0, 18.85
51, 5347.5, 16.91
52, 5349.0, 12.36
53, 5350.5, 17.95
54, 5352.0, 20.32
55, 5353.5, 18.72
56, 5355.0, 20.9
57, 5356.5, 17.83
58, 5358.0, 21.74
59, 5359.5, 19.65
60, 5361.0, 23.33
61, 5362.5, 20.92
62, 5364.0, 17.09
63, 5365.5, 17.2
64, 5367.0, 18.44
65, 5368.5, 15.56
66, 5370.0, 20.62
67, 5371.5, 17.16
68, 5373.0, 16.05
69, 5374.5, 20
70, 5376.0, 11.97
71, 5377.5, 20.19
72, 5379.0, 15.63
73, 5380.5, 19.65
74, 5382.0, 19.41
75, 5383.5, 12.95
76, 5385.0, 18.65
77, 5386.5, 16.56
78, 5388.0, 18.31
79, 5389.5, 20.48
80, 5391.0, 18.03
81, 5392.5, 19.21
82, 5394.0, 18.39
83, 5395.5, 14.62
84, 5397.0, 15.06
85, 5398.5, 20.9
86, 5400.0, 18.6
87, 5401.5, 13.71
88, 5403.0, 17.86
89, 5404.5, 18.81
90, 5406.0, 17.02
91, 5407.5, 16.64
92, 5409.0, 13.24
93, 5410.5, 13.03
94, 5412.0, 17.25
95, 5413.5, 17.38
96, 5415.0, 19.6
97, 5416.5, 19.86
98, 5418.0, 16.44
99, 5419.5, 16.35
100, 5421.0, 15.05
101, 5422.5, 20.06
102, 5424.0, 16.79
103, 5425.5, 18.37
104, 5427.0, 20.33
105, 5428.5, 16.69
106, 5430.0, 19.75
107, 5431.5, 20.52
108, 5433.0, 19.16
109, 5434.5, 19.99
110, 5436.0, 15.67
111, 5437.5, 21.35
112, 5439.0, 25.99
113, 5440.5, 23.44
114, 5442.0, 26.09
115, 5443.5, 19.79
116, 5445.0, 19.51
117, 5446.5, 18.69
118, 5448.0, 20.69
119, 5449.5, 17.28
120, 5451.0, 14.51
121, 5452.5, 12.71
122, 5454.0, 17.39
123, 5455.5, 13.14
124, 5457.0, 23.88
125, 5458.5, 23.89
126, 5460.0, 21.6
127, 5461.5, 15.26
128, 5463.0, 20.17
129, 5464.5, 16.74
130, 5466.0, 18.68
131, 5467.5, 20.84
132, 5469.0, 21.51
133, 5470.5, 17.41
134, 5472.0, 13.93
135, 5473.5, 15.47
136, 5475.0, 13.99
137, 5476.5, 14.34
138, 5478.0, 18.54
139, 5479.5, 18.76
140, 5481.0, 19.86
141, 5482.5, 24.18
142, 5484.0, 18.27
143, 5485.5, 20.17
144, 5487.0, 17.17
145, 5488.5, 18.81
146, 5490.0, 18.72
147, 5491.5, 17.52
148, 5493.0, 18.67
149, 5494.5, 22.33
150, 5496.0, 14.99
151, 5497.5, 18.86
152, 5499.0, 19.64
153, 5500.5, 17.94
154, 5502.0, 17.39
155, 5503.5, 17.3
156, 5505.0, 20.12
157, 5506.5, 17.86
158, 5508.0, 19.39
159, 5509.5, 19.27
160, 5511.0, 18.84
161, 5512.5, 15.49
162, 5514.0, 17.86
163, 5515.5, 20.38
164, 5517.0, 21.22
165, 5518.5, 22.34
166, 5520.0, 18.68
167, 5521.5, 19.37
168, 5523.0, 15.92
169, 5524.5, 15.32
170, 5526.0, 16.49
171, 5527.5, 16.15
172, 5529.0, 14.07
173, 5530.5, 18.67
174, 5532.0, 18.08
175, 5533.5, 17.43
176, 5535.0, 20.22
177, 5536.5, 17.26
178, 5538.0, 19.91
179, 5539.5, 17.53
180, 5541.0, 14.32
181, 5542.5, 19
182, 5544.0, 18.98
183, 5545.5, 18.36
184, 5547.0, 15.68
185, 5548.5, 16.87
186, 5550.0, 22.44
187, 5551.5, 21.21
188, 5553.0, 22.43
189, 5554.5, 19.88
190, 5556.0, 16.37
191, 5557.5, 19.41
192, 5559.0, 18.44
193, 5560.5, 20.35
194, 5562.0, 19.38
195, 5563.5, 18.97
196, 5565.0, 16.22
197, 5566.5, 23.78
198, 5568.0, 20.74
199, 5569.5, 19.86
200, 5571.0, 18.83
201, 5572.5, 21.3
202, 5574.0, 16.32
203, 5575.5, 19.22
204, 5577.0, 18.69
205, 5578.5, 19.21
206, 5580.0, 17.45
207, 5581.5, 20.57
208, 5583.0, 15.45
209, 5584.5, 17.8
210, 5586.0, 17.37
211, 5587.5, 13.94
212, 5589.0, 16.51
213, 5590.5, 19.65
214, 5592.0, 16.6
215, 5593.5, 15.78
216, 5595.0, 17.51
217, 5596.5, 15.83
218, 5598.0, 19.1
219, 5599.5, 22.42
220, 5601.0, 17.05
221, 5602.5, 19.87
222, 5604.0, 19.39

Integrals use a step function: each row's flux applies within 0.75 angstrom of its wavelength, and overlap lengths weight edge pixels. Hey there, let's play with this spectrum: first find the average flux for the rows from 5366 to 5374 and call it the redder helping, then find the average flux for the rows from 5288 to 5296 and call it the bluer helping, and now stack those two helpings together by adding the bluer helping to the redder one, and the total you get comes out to 35.6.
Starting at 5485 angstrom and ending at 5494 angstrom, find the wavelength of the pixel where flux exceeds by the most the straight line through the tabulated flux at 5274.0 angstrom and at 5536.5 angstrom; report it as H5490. 5485.5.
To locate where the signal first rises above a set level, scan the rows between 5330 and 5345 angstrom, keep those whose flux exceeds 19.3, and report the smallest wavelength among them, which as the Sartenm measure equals 5334.0 angstrom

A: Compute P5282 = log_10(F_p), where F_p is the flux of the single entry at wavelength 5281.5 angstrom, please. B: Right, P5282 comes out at 1.27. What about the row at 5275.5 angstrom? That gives 1.25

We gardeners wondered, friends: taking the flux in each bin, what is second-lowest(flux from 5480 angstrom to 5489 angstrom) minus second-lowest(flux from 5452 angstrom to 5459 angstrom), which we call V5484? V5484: 5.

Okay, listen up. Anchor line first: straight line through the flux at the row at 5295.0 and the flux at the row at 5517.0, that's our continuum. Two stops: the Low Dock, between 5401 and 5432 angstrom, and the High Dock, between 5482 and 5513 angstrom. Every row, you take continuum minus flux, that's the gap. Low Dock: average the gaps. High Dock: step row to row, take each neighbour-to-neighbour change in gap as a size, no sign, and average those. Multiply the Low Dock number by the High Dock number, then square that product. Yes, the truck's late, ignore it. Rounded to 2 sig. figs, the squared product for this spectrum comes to 31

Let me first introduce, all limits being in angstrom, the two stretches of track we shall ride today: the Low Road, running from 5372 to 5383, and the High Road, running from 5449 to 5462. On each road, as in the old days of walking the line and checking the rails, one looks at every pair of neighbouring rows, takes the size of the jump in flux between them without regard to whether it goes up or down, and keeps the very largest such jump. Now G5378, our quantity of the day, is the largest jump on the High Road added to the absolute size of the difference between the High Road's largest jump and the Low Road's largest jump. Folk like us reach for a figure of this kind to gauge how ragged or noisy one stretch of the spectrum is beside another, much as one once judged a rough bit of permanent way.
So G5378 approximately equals 13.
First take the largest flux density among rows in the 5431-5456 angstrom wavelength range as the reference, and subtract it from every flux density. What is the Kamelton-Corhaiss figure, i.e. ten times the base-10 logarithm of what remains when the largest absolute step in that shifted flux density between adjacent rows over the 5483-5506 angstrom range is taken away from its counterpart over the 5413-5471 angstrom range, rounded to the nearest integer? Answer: 5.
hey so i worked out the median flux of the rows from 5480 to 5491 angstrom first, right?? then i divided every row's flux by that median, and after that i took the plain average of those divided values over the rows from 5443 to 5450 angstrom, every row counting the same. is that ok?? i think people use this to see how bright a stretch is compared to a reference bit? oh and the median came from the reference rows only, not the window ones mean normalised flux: 1.02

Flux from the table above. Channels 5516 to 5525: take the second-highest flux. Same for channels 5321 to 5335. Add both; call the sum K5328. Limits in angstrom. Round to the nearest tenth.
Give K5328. 40.4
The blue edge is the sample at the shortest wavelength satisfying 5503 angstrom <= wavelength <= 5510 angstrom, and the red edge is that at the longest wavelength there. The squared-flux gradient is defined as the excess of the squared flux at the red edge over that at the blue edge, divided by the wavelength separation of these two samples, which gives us 12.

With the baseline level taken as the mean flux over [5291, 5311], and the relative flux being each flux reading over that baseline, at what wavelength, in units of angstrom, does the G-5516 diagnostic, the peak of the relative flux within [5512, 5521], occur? 5518.5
